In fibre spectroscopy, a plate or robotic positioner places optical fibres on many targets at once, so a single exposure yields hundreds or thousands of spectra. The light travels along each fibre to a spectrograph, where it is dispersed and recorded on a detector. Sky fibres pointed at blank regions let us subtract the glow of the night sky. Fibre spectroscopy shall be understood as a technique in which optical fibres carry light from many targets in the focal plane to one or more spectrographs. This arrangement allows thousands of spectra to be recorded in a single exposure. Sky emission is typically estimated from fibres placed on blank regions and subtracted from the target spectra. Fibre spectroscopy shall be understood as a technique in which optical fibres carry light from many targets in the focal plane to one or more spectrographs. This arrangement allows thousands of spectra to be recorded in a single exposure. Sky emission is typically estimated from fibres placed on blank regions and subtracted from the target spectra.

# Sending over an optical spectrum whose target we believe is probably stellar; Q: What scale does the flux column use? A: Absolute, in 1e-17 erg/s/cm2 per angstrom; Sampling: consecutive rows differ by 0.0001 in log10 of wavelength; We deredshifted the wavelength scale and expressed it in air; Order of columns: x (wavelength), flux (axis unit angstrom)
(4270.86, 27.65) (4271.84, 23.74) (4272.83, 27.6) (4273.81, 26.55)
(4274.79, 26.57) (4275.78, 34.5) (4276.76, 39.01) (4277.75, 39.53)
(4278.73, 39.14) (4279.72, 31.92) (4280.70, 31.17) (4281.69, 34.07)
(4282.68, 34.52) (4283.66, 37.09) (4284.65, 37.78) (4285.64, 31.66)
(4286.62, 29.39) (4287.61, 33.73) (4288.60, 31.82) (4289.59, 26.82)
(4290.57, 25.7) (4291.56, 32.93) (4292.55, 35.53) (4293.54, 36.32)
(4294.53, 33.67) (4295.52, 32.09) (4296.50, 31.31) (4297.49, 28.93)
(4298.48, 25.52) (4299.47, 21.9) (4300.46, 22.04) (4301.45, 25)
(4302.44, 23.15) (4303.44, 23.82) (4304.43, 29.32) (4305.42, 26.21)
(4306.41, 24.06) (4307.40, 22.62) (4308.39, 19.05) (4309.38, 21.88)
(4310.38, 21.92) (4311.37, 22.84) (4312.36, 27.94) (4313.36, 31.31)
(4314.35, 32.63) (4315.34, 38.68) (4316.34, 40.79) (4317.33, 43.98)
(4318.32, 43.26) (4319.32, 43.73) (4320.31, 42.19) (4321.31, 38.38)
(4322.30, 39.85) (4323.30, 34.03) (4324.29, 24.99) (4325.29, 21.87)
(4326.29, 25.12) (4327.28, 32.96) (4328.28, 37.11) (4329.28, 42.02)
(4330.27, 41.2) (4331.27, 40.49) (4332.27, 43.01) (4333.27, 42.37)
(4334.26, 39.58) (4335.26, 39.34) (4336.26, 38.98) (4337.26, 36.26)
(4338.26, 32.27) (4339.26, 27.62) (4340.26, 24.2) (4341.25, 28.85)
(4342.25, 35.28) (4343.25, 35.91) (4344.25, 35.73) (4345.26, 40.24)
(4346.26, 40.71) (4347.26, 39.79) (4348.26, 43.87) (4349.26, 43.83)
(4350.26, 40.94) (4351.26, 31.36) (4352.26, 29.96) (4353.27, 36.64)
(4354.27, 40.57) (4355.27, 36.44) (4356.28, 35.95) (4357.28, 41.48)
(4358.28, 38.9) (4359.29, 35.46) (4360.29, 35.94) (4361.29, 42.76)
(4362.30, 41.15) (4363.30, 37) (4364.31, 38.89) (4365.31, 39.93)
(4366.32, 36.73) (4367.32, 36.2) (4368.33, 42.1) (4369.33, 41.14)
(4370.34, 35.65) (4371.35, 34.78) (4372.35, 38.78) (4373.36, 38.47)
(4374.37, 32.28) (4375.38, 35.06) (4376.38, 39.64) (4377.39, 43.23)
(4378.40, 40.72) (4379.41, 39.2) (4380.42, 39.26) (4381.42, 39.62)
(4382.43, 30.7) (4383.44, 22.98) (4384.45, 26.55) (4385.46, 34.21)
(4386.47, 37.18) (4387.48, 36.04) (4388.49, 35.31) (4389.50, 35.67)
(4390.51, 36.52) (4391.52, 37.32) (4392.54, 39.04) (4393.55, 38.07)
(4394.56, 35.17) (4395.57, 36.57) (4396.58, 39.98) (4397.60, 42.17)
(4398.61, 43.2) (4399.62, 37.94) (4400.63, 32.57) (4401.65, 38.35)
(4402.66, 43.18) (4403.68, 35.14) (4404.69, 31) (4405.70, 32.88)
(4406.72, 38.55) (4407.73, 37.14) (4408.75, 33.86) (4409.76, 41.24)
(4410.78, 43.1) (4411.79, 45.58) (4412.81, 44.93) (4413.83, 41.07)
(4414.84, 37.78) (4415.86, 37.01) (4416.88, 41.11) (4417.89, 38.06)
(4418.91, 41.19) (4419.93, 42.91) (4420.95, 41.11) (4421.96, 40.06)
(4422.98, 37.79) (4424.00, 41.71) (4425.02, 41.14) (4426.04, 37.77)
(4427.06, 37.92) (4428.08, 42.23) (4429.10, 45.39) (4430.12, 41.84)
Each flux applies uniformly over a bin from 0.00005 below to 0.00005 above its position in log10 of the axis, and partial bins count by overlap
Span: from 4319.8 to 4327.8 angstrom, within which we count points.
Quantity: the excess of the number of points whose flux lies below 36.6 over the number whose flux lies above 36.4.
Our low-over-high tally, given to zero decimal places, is 2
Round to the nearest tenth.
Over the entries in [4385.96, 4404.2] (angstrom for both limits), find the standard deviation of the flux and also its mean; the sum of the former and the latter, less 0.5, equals 40.1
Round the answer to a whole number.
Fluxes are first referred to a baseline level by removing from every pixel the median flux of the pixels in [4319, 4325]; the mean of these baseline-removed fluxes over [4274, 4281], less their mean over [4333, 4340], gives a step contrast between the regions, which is -2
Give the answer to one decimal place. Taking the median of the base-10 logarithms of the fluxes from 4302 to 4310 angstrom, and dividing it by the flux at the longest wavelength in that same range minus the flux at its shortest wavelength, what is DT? -1.1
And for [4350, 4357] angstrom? -0.3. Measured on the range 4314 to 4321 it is 0.2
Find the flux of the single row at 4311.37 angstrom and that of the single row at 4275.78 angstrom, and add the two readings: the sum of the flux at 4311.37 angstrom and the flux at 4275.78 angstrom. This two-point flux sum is 57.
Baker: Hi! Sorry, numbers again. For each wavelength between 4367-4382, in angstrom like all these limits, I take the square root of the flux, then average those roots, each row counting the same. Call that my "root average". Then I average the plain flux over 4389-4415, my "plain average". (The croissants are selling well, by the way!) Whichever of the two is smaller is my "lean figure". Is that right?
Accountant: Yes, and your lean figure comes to 6.2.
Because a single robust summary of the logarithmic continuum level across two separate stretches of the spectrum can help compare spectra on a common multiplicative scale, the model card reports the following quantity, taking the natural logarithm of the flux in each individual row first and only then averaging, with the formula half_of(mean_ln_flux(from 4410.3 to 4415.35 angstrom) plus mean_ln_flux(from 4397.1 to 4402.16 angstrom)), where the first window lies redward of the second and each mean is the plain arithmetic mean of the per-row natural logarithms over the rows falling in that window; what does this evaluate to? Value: 3.70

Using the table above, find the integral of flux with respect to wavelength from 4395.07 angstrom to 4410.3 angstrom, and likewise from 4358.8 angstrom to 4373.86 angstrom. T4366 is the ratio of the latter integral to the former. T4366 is 1.01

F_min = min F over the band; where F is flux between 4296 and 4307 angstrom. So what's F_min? 21.9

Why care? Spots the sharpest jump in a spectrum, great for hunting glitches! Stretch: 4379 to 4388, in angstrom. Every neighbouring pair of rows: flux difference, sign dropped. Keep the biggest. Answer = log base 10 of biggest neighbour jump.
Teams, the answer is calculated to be 0.95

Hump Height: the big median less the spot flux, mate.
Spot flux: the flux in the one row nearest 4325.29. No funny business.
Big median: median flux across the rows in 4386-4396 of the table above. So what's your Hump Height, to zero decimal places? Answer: 15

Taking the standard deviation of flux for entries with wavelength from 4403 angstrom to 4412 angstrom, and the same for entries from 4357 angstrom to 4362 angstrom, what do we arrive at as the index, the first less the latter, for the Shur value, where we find 1.7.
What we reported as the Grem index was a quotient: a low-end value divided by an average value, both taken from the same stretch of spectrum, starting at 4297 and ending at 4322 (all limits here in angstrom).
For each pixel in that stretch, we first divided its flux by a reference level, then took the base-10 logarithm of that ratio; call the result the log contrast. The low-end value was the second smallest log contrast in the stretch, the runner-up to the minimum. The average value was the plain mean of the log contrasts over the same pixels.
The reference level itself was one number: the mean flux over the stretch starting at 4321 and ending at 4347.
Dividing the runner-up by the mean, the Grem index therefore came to 2.3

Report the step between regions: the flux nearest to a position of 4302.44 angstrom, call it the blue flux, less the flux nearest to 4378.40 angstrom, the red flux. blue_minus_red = -18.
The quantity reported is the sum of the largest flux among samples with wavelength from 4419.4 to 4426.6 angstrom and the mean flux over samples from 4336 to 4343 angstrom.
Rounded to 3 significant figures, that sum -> 74.8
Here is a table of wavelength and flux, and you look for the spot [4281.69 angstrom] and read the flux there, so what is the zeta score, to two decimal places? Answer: 34.07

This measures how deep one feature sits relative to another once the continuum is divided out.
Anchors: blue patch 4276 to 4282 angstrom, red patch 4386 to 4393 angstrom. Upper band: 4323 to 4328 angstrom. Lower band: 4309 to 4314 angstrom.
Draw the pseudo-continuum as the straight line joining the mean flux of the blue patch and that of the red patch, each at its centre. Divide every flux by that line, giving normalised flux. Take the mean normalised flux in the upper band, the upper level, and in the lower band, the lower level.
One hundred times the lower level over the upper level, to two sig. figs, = 91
